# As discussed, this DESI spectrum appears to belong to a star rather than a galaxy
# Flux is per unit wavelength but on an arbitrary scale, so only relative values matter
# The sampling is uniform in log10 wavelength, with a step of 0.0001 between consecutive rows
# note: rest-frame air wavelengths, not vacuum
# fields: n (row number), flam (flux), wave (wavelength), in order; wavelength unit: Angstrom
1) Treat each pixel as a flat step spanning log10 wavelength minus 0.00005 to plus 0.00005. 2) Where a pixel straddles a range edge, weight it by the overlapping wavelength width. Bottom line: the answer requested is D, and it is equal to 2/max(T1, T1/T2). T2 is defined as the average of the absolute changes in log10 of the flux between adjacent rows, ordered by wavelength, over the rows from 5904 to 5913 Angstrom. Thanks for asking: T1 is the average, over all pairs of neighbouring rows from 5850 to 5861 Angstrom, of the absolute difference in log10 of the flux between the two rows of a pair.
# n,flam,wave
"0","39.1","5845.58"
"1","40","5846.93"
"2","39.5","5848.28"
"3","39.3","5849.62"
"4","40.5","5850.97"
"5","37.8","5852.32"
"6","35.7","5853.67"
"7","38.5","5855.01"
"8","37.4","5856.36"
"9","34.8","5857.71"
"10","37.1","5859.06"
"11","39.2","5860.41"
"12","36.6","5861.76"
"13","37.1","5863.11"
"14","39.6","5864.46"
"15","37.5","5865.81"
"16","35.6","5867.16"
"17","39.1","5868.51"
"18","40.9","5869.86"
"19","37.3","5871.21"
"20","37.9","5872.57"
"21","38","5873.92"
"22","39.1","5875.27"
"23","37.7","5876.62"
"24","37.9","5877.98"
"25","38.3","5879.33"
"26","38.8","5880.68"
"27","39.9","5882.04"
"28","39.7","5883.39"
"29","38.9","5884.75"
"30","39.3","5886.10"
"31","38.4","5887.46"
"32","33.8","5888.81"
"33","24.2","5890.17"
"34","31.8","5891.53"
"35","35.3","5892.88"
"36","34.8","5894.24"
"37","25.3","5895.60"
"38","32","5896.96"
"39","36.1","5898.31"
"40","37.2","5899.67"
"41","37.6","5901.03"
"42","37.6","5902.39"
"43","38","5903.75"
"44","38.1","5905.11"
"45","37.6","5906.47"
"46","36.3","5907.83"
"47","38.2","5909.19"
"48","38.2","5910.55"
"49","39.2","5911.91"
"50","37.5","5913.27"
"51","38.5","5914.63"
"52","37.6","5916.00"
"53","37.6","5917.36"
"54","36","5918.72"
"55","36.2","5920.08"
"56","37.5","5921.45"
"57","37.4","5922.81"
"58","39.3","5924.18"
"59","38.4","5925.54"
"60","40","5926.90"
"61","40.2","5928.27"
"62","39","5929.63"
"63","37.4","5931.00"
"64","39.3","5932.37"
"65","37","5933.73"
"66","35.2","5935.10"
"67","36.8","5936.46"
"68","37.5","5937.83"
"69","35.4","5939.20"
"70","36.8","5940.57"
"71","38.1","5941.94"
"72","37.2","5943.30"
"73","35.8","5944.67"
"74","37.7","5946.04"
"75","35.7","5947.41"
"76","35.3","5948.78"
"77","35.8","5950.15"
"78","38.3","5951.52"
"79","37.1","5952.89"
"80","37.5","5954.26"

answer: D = 0.8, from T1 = 0.026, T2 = 0.011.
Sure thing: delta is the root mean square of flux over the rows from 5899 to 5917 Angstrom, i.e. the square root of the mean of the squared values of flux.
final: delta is 37.8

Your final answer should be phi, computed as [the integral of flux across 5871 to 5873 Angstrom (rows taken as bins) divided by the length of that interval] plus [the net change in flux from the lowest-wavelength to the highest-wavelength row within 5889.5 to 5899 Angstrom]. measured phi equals 49.4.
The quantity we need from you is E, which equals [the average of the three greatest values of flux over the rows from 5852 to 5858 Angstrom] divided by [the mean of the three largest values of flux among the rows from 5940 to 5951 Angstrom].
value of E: 1.01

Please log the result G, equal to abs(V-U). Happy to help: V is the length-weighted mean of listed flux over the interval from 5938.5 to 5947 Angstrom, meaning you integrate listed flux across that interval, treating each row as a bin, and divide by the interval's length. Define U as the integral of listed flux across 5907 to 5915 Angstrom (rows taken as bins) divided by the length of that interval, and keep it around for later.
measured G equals 1.2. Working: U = 38.0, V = 36.8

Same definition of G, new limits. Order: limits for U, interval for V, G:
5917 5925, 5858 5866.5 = 0.4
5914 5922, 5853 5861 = 0.1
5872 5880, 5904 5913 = 0.2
